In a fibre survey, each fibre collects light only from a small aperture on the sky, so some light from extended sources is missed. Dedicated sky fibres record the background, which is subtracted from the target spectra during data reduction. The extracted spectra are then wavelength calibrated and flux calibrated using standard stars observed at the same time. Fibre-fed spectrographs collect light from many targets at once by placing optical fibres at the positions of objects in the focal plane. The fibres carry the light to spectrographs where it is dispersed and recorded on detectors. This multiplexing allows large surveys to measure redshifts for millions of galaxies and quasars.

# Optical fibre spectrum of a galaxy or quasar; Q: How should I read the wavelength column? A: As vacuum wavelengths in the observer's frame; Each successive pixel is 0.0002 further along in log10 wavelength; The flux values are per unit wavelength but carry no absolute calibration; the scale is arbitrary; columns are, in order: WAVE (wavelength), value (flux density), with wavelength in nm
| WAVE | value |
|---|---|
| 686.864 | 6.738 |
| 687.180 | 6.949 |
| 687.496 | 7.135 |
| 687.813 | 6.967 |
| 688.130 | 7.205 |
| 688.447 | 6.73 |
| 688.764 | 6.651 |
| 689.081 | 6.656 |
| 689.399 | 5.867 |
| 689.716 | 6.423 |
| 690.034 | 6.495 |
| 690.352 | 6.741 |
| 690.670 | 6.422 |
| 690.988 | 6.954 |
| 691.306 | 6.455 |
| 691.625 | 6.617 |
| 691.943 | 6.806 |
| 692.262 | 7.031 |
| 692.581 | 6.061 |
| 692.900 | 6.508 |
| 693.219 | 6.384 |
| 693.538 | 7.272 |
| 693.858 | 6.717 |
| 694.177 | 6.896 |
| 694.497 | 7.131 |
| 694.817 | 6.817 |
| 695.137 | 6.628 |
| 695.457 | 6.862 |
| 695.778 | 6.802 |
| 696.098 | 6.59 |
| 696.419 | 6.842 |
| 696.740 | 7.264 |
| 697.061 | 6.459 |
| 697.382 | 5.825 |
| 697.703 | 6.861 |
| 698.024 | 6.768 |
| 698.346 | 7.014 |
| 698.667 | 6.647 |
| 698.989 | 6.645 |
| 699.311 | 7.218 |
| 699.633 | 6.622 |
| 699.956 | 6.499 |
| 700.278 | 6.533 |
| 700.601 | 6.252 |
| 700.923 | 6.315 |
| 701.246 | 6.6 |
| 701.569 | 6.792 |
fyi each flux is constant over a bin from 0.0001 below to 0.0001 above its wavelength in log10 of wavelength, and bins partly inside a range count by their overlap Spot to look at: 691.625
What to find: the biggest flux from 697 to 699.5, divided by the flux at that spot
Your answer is 1.09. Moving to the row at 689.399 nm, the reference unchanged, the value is 1.23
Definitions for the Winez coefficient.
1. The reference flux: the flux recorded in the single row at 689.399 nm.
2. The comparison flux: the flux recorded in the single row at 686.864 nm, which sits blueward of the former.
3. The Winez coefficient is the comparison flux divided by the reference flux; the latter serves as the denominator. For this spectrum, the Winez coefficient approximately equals 1.15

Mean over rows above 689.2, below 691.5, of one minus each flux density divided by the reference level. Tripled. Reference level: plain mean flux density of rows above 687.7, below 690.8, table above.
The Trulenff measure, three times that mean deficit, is 0.06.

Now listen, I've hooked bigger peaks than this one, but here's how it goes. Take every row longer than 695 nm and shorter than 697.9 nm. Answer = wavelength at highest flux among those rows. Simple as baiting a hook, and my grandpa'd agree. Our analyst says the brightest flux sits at 696.740 nm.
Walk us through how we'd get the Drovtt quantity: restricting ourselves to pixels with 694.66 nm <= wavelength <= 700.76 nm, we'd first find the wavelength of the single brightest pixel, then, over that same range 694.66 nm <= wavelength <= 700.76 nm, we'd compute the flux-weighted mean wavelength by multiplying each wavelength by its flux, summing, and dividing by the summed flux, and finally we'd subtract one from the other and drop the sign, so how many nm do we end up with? 0.95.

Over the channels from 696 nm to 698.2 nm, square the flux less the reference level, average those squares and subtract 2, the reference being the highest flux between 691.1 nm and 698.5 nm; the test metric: -1.45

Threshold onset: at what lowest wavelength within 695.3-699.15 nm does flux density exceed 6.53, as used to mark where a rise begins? 695.457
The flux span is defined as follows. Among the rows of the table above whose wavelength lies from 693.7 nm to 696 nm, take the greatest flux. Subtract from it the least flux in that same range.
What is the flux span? 0.5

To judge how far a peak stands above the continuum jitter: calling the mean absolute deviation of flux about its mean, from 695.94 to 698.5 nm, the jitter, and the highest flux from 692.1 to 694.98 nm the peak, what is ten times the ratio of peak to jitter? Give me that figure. 236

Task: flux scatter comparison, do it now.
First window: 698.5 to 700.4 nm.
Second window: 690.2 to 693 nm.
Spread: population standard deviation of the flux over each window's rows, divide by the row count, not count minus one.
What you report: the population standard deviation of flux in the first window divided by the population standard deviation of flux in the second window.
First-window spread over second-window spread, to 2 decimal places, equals 0.85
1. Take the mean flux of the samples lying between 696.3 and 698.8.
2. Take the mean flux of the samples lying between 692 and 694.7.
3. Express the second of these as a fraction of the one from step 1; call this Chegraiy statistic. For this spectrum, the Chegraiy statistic 1.01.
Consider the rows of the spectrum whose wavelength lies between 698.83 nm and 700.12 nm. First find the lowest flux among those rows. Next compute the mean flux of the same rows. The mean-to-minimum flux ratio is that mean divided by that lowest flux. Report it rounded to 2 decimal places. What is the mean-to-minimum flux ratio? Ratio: 1.04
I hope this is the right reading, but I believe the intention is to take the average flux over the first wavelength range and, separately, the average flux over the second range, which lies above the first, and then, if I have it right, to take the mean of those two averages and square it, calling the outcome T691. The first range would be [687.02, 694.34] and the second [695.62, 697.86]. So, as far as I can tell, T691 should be 44.6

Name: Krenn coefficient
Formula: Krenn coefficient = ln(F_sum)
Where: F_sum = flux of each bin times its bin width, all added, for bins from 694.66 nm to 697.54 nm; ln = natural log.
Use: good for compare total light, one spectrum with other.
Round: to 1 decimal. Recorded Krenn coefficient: 3.0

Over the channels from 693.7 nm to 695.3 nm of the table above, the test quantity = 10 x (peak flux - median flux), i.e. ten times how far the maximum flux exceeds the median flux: 3.1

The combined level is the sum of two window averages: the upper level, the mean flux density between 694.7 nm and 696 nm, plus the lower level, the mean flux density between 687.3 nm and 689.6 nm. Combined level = 13.5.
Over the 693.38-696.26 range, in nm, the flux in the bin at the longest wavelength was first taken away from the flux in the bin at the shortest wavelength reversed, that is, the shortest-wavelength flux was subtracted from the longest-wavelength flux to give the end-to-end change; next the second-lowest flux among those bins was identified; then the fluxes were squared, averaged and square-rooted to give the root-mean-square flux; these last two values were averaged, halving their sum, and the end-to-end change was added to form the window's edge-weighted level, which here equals 6.06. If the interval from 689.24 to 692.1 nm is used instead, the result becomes 7.42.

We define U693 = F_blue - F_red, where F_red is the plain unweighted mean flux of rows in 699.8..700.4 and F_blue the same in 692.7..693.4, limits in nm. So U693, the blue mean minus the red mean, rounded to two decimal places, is -0.07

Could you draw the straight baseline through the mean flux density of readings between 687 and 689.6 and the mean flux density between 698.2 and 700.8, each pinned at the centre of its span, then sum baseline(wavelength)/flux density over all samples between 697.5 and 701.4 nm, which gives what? 12.0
